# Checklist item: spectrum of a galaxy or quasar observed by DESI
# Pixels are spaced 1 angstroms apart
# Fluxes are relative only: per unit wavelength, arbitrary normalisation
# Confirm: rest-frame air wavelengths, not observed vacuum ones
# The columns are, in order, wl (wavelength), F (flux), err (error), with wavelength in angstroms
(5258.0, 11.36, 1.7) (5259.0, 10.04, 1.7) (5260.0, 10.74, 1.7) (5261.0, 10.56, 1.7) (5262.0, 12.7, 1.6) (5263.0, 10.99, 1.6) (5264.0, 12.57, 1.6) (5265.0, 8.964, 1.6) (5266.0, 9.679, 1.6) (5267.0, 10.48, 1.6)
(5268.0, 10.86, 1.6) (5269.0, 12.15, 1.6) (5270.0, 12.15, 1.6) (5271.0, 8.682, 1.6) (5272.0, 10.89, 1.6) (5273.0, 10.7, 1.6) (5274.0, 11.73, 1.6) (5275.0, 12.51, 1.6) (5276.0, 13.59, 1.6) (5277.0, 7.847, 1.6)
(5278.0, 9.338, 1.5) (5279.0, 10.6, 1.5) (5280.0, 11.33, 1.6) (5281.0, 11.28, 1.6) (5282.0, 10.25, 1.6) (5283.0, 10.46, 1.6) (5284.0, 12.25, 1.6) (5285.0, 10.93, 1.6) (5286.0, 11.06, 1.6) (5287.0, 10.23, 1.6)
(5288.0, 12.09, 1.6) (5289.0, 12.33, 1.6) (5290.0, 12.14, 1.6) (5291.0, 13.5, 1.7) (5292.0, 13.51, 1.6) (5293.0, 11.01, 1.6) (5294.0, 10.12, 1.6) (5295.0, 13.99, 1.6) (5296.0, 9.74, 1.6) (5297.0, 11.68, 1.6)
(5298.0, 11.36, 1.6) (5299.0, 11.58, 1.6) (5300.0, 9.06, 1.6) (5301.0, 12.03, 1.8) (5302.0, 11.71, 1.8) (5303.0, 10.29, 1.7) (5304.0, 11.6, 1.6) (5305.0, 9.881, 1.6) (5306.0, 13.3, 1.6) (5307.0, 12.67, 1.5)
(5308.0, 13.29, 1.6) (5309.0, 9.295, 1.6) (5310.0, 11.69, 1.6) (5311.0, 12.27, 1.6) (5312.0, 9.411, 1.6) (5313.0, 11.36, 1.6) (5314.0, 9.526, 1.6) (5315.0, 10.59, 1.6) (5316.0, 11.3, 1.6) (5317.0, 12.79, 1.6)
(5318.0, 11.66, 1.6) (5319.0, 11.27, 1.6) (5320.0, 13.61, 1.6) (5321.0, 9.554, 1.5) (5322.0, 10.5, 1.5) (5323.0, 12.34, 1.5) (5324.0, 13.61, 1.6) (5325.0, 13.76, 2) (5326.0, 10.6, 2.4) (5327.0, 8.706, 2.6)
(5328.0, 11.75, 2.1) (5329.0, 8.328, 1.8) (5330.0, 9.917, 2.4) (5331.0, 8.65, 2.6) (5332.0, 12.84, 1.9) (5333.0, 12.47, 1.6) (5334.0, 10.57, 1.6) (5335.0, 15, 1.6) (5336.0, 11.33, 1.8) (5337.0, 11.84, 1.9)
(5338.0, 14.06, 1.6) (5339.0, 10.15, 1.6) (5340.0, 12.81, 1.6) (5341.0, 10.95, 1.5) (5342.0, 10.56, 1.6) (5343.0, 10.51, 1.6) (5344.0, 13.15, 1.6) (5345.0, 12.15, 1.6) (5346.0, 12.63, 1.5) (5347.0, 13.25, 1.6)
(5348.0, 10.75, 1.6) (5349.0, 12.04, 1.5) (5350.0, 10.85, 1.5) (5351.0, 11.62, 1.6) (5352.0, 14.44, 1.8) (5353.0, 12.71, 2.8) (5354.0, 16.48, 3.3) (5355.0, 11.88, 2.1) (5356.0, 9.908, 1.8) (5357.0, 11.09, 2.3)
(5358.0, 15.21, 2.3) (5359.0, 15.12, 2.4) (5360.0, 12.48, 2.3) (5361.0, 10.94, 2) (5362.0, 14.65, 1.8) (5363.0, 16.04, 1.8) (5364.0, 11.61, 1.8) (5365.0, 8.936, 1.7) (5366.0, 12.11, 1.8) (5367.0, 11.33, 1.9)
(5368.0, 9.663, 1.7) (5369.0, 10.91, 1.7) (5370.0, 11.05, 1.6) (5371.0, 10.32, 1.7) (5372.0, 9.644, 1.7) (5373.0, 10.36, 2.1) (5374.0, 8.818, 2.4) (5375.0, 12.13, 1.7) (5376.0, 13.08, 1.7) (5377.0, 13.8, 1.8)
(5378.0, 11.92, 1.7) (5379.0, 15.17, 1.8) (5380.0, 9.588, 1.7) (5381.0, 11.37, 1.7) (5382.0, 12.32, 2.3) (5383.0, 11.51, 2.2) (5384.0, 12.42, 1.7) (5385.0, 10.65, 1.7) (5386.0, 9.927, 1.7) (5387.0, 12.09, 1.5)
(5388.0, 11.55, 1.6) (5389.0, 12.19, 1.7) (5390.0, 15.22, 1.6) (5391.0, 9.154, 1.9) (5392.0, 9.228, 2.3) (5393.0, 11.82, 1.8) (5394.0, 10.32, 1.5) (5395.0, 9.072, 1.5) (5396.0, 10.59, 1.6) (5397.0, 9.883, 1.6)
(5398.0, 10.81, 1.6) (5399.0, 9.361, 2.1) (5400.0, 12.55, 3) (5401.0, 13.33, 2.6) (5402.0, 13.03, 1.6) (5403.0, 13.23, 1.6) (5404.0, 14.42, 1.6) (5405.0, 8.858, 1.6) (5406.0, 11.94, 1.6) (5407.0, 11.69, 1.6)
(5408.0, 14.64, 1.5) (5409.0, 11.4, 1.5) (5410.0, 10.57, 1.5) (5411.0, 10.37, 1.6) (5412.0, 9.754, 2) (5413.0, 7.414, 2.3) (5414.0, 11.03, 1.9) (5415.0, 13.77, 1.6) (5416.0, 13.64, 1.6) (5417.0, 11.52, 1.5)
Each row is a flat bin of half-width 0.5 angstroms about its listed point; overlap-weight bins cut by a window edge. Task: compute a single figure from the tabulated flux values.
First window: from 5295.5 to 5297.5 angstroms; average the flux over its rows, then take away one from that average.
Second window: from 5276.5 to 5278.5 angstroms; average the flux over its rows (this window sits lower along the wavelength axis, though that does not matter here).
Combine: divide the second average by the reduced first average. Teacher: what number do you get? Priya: 0.88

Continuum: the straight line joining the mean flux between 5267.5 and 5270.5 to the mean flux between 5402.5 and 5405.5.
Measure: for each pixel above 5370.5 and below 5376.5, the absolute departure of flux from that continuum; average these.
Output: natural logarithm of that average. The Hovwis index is 0.53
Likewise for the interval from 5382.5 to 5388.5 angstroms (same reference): -0.16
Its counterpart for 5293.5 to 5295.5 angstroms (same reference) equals 0.66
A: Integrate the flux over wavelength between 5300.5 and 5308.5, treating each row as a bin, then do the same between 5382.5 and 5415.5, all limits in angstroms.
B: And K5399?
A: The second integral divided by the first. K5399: 3.9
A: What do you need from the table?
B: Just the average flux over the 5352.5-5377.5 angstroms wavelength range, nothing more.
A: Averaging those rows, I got 12.01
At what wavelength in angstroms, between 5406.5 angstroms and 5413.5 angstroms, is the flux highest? 5408.0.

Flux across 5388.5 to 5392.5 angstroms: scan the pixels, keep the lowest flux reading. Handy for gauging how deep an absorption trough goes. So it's 9.154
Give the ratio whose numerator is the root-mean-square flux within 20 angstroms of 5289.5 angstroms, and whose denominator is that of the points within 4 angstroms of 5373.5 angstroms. 1.01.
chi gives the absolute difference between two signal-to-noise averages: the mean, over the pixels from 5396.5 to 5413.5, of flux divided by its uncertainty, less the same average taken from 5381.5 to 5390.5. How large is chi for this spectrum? 0.33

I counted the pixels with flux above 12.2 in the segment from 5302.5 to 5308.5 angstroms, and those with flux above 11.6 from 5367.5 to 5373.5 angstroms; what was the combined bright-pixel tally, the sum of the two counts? 3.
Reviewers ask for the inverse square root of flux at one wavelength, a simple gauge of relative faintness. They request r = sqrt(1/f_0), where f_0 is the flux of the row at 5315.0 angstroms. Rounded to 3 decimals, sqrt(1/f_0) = 0.307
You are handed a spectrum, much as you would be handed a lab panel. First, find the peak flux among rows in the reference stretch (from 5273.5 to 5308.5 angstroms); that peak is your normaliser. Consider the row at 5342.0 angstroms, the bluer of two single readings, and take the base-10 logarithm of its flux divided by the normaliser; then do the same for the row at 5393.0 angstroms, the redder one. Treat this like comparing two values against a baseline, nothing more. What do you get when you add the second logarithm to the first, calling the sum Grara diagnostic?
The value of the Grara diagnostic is -0.20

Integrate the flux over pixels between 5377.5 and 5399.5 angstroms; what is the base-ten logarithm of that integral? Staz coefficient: 2.39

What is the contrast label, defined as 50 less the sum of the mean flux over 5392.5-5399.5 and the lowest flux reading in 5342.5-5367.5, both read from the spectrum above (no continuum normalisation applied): 30.8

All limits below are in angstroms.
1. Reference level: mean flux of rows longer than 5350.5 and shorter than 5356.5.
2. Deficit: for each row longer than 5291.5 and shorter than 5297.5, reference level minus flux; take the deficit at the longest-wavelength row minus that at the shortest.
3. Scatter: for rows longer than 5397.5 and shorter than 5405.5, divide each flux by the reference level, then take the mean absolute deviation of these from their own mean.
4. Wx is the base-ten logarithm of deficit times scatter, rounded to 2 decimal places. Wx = -0.61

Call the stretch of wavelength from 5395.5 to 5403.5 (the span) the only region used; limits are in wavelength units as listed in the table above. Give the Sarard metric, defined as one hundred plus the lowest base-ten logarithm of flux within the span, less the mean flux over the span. 89.4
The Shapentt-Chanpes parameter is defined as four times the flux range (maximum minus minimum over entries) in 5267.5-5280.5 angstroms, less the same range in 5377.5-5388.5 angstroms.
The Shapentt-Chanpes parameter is 17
